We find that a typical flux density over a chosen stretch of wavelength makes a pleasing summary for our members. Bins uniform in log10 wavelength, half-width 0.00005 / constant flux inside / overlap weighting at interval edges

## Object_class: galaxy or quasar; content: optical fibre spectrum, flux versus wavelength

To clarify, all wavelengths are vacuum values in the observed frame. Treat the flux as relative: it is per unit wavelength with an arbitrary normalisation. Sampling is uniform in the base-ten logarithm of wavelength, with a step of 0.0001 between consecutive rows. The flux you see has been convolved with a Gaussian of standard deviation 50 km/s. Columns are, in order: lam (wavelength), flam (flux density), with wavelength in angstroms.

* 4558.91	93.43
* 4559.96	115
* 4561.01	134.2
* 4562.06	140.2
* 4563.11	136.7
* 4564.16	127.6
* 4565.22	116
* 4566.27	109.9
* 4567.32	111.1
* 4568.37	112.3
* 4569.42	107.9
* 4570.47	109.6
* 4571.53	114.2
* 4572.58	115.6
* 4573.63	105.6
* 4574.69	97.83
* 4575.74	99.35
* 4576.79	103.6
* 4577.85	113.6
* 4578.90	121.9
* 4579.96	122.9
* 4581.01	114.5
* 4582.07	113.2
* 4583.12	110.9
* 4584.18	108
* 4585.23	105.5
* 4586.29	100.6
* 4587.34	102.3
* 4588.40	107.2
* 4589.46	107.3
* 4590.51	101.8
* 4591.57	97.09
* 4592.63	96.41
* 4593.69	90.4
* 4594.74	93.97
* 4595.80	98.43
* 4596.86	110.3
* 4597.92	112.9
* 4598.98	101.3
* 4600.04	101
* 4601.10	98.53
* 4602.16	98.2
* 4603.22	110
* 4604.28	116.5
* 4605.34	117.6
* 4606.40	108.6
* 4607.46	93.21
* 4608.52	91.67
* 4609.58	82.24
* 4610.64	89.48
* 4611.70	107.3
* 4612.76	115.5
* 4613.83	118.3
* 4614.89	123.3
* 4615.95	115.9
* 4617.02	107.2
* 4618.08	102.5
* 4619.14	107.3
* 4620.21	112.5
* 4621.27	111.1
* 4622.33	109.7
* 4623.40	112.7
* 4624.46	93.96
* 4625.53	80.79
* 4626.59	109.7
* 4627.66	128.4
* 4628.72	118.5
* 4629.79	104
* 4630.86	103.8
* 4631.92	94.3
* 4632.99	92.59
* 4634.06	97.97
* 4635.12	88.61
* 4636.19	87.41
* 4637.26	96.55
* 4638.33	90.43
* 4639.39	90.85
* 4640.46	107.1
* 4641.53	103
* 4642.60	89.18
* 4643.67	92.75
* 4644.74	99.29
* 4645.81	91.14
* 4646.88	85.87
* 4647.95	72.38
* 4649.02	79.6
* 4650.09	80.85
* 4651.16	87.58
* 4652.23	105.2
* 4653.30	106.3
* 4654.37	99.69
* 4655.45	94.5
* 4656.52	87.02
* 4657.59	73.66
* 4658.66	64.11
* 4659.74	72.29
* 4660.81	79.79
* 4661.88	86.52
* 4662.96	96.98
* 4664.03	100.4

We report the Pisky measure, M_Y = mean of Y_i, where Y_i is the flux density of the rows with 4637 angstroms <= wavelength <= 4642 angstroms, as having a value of 98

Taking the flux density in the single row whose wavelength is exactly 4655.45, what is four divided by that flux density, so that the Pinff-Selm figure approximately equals 0.042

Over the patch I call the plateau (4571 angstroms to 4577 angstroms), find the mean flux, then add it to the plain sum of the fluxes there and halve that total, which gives 371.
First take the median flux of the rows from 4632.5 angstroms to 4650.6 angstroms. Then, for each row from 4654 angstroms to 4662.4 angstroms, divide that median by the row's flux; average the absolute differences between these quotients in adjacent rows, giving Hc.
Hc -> 0.12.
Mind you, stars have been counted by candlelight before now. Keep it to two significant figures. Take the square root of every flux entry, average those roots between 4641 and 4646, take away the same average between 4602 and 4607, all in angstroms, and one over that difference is -1.3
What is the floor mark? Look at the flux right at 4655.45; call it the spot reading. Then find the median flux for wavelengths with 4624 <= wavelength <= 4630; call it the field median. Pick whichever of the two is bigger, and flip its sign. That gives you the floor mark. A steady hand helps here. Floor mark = -107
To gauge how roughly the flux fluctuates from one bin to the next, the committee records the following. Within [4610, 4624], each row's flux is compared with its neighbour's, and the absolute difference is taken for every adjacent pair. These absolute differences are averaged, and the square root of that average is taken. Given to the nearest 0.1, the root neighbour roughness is 2.4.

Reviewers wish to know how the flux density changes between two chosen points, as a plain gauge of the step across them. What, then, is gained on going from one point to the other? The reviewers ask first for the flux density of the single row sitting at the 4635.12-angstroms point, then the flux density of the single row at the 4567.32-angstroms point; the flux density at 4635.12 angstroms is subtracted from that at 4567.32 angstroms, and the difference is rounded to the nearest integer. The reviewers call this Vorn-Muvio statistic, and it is 22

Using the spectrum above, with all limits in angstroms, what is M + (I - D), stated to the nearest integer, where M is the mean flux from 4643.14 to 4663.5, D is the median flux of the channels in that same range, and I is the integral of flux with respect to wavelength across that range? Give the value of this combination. 1774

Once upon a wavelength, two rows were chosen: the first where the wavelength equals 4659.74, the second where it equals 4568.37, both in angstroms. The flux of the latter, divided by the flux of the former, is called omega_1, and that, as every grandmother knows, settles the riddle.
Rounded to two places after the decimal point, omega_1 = 1.55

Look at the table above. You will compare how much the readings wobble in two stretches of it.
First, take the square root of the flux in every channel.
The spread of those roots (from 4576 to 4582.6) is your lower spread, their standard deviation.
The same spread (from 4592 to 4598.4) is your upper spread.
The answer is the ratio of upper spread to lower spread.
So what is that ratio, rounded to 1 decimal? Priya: 1.4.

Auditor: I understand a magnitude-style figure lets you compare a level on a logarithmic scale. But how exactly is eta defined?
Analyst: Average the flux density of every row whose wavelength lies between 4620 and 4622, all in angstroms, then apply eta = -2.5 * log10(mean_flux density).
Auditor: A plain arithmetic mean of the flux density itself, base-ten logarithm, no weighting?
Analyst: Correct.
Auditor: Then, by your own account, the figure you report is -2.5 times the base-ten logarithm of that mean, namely -5.12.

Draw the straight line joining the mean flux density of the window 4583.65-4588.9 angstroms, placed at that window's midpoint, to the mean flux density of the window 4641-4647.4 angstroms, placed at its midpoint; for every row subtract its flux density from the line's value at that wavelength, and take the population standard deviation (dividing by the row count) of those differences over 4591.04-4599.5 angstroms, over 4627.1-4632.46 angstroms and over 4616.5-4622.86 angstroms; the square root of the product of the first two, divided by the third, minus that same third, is -0.8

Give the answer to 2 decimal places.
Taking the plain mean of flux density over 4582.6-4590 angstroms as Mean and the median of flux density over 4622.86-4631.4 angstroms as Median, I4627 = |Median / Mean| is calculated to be 1.01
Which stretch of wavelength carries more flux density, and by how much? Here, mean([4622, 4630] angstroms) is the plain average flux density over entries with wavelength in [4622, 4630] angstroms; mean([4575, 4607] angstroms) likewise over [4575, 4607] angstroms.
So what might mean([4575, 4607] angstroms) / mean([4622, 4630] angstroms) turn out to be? 0.99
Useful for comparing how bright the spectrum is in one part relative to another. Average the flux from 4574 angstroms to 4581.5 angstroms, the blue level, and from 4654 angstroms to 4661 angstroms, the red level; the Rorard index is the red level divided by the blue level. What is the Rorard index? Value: 0.74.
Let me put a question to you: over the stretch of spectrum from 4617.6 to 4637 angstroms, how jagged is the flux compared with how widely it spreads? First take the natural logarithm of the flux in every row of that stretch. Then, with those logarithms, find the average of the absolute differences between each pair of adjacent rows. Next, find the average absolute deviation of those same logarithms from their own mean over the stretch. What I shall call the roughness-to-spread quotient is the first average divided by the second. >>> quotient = 0.89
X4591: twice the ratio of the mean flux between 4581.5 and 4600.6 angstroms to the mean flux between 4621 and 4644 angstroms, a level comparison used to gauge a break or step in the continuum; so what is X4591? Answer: 2.06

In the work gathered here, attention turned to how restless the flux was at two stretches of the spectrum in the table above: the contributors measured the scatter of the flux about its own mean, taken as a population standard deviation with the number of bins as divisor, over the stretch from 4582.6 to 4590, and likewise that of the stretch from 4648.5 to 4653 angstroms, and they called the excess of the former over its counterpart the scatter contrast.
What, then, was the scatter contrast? -7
